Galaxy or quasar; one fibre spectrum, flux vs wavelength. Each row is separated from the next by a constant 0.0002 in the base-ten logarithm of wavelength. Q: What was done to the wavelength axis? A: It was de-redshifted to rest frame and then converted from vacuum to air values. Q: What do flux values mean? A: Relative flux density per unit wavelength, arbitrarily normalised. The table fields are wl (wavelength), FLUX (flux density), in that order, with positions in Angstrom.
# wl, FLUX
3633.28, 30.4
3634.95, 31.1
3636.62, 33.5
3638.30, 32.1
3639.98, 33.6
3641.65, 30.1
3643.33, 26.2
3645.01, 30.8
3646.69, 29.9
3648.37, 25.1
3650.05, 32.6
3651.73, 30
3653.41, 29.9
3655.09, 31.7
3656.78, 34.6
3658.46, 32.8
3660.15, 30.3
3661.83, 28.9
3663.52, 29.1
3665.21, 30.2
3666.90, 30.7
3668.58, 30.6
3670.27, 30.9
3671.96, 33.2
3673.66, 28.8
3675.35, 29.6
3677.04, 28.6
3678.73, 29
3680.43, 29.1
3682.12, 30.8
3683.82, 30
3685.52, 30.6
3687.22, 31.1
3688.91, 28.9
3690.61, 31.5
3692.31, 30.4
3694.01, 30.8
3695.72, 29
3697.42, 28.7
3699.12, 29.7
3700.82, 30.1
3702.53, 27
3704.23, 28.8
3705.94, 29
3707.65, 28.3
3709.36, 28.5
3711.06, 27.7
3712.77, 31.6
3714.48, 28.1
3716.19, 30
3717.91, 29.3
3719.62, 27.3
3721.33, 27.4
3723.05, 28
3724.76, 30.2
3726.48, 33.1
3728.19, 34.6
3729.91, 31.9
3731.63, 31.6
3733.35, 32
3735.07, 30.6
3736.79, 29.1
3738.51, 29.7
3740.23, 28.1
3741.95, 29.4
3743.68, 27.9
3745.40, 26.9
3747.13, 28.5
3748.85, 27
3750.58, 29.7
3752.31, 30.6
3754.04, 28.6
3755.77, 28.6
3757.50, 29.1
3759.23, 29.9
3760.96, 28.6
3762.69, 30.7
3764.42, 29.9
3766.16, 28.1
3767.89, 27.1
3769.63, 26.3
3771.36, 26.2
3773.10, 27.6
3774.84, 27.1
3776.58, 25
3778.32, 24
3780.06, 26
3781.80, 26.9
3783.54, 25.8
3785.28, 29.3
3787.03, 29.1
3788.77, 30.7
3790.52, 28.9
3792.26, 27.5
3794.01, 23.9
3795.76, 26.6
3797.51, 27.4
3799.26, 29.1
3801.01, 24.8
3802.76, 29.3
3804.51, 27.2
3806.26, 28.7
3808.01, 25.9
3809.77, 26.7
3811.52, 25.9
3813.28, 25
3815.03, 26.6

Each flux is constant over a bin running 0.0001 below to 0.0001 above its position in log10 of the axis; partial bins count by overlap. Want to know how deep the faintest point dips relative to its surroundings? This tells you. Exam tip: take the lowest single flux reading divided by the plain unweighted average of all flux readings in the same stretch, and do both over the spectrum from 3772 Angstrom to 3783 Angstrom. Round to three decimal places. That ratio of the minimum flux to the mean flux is 0.920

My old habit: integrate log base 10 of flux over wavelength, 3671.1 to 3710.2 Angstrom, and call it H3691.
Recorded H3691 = 58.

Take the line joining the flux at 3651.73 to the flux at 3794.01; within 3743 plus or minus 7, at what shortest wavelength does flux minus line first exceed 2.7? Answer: 3736.79 Angstrom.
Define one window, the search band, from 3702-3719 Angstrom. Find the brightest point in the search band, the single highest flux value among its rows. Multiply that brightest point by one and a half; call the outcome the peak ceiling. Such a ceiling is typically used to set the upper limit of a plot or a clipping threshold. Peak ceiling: 47.4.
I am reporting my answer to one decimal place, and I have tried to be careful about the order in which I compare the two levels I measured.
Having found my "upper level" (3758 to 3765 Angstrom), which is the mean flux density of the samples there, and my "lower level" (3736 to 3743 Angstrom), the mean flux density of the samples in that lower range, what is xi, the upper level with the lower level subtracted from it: 0.7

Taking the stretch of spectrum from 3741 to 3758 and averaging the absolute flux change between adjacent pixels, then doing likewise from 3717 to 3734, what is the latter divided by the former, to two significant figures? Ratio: 1.1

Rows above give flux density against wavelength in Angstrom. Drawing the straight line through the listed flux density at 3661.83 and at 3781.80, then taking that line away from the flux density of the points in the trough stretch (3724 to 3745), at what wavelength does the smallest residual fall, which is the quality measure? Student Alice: 3743.68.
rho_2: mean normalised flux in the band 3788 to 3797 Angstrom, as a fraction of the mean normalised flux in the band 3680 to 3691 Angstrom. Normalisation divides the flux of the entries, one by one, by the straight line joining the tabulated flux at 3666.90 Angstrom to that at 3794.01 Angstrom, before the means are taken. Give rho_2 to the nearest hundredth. 1.12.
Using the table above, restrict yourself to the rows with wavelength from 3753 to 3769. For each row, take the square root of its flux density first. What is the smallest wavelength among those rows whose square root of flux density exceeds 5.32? 3754.04 Angstrom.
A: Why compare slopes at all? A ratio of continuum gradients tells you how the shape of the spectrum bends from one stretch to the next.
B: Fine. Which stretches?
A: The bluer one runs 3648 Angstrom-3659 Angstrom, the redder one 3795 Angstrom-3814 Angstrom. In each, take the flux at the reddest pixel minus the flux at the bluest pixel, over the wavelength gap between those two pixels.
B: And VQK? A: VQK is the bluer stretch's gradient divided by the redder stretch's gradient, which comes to -8.4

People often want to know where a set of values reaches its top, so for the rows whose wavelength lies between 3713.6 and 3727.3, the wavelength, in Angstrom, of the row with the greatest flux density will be 3726.48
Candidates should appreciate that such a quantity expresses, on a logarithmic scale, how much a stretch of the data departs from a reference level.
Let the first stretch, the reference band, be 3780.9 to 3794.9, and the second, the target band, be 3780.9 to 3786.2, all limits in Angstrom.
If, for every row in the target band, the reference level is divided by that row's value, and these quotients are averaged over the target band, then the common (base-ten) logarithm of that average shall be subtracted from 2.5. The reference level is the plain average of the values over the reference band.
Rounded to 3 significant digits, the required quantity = 2.49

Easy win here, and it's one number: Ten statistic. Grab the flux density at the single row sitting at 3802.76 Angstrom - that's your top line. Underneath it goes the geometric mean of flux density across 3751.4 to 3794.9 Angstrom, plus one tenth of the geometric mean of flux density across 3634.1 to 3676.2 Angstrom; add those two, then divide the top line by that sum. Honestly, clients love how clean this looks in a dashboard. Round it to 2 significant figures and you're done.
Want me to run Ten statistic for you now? 0.95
